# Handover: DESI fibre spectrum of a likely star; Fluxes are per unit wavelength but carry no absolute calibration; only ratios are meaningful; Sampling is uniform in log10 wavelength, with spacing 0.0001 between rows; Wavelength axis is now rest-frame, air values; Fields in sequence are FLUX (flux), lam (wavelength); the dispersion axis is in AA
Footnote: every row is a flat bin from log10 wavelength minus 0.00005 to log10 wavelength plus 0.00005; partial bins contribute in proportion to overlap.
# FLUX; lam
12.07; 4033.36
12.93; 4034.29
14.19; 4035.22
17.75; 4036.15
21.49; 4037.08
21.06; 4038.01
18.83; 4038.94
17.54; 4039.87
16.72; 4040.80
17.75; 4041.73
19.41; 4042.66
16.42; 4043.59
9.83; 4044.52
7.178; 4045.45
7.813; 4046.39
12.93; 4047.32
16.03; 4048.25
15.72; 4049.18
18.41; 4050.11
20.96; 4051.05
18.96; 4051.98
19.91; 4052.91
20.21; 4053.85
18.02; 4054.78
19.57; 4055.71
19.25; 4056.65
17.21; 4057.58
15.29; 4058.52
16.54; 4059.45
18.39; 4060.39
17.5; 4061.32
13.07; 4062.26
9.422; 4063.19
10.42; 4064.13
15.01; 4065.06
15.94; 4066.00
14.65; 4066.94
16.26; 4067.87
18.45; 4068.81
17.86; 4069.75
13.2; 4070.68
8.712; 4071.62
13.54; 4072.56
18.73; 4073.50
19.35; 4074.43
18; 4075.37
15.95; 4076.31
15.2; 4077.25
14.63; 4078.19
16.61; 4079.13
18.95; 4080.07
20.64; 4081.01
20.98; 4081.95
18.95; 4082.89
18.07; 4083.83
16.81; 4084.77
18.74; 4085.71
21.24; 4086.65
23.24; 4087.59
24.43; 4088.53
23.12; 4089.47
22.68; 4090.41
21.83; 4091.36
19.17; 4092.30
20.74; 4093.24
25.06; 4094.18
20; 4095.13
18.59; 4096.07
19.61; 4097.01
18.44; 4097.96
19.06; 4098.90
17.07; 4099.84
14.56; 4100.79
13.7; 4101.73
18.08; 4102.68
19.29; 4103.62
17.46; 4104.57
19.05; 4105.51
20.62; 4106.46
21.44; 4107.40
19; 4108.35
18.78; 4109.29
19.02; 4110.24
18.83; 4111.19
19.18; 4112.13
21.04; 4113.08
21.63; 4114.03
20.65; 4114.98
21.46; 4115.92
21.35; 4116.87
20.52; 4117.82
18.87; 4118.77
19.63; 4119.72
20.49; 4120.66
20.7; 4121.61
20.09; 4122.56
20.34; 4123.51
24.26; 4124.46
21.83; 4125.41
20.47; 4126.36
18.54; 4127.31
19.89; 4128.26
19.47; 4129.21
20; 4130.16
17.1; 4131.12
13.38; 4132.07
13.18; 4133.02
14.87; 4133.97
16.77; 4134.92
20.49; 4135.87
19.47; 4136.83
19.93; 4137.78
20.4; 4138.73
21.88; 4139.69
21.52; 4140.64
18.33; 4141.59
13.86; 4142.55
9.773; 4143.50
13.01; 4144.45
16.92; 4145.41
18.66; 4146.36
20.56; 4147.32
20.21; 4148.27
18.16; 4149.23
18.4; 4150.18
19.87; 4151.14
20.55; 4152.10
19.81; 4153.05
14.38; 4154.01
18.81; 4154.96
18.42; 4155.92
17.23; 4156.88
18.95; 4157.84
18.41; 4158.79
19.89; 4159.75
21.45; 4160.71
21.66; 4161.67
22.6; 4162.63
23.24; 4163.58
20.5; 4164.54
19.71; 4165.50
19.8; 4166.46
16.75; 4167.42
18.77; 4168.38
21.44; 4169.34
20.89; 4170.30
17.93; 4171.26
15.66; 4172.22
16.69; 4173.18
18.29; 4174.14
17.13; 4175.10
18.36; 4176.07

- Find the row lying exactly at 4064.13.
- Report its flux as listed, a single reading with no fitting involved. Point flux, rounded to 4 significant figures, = 10.42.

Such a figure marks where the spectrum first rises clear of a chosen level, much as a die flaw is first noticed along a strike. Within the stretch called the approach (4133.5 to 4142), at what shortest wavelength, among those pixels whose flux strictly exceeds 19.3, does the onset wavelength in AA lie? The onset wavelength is 4135.87 AA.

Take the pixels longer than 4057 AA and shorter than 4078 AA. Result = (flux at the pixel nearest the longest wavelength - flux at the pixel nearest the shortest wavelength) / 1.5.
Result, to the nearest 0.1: -1.3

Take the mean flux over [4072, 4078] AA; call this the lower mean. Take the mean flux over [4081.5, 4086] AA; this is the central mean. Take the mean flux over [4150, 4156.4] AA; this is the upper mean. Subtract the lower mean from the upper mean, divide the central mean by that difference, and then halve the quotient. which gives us 5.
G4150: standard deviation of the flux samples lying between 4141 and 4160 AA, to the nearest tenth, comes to 2.8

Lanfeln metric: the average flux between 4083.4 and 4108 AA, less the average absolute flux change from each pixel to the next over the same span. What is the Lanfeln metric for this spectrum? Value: 17.9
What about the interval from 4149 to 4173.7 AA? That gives 17.6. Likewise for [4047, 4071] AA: 14.6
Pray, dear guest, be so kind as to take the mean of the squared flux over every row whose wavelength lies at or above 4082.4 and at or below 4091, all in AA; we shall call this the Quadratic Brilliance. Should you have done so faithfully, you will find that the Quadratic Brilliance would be 440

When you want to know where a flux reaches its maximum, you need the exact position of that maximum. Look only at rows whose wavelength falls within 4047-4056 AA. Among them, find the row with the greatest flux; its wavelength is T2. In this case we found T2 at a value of 4051.05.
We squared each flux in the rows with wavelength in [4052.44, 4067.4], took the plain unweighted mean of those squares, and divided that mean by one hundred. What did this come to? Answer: 2.7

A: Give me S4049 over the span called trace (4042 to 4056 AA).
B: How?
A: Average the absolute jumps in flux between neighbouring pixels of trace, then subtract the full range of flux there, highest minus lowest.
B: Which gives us -11.4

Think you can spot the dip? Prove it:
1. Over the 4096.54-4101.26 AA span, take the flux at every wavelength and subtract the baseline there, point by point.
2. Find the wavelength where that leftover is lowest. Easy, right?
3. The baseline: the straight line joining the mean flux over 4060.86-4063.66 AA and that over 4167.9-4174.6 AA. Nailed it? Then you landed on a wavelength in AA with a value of 4100.79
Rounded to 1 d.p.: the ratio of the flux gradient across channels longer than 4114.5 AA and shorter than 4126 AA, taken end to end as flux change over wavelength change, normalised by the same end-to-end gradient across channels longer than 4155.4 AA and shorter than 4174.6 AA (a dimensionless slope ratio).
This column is -15.9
